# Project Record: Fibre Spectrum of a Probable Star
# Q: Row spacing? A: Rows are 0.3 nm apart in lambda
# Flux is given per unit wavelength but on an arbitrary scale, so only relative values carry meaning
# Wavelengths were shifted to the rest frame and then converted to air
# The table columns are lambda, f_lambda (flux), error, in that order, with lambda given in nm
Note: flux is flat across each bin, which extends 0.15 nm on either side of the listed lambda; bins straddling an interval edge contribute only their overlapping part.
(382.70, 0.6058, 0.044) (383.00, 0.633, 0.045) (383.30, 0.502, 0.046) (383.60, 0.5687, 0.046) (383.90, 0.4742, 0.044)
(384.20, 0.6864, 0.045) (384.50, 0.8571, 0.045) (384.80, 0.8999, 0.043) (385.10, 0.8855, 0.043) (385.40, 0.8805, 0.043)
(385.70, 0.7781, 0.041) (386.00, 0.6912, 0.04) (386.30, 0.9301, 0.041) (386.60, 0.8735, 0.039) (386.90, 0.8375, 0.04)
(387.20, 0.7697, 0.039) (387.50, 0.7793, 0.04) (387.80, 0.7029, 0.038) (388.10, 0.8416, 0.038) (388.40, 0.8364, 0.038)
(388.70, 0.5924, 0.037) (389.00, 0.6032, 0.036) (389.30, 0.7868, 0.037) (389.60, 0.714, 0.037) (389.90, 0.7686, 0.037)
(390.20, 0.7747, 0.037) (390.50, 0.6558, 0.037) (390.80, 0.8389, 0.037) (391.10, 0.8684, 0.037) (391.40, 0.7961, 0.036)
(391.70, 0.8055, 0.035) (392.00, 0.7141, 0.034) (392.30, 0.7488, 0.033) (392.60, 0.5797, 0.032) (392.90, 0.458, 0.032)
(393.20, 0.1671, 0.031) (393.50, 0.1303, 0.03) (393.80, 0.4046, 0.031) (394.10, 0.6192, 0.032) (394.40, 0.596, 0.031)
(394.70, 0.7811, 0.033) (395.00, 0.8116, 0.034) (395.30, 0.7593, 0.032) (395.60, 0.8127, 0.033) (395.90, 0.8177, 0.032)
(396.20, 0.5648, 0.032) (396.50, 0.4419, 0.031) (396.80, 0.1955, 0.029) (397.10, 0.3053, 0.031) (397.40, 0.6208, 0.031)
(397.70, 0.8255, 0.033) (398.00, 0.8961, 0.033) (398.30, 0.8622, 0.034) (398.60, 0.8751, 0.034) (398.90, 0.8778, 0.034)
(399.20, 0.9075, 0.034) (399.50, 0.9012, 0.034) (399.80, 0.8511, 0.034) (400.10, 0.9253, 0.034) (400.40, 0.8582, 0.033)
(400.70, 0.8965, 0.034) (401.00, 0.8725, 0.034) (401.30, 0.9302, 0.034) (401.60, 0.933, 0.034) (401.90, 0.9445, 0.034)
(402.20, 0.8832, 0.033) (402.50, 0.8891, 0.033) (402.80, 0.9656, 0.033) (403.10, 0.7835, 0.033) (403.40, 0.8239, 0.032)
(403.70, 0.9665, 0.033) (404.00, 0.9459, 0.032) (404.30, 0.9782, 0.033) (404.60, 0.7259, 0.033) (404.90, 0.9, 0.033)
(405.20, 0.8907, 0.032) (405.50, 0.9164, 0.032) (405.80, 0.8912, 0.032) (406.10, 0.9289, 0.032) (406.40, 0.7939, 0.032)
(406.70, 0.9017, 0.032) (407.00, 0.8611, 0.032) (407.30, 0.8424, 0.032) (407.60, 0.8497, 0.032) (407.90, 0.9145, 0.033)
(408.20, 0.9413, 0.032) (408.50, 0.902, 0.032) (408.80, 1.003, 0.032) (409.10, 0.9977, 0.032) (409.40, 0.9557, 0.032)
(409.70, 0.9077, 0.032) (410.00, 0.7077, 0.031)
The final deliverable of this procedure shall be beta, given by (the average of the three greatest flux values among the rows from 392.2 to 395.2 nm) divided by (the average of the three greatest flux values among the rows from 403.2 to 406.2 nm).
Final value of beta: 0.81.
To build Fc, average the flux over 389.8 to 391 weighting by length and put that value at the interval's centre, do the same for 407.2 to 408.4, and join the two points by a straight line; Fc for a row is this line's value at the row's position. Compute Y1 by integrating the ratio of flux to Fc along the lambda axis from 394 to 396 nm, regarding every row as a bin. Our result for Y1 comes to 1.9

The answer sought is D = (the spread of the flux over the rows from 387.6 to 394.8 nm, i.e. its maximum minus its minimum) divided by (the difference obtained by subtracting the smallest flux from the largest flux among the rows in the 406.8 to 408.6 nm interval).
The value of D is 7.5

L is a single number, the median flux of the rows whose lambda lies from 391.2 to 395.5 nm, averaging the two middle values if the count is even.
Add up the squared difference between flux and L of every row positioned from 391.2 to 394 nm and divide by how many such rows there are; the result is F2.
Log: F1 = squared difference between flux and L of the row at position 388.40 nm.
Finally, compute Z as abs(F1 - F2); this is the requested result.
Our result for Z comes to 0.049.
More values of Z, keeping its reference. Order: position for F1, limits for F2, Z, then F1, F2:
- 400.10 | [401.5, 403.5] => 0.014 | 0.07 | 0.053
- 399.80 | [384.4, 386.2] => 0.001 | 0.03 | 0.033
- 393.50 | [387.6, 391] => 0.275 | 0.29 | 0.013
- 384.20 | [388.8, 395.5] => 0.039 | 0.00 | 0.039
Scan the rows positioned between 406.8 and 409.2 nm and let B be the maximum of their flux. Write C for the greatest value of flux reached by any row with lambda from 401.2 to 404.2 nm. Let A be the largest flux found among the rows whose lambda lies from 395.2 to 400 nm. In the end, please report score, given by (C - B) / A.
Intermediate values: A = 0.9075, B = 1.003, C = 0.9665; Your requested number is -0.04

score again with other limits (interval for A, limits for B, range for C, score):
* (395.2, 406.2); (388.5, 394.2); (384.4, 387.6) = 0.06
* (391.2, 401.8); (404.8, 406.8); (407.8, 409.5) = 0.08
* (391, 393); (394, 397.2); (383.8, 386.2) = 0.09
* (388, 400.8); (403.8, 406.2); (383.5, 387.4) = -0.05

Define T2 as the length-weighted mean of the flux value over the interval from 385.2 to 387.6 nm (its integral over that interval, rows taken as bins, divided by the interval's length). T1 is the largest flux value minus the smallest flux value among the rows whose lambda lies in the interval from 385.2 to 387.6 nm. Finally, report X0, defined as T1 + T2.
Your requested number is 1.06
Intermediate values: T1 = 0.24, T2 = 0.82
